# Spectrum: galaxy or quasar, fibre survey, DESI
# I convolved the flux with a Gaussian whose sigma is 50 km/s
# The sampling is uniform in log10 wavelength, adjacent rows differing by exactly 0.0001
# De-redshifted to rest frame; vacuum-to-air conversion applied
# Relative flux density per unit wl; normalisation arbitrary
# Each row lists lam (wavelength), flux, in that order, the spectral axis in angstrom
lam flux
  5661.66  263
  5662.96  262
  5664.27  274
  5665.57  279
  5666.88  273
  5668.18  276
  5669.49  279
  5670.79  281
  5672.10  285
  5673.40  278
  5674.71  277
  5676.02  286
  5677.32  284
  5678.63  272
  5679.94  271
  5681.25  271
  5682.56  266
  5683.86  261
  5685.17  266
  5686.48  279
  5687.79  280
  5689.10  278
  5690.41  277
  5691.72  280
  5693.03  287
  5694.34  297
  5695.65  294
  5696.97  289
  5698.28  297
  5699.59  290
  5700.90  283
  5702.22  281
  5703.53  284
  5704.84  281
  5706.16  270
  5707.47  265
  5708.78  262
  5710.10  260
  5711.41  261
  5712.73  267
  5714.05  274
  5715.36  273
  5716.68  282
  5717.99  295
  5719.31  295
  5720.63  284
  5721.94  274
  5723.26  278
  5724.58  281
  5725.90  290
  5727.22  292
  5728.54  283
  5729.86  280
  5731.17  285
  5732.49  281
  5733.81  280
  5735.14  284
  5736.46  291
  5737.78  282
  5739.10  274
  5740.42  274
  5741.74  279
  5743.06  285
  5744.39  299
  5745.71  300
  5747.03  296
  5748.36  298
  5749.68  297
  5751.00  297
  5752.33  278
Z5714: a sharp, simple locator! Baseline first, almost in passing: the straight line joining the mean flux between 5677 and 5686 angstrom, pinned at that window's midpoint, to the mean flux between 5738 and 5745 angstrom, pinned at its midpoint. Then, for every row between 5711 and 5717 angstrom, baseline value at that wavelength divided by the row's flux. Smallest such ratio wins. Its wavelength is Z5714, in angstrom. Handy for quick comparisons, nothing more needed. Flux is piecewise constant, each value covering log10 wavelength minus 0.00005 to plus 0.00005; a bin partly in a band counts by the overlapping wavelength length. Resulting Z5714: 5716.68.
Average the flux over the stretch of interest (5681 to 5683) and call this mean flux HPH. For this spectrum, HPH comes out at 268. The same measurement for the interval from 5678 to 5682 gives 271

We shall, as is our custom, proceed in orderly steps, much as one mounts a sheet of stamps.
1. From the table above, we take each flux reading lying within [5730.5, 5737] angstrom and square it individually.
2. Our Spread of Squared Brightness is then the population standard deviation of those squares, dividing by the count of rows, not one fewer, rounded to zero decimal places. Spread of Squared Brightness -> 2209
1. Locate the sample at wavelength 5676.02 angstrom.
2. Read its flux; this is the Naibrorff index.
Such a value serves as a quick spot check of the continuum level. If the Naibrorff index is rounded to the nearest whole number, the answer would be 286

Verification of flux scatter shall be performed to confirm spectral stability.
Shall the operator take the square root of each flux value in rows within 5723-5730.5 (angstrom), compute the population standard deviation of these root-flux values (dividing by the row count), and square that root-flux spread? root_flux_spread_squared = 0.024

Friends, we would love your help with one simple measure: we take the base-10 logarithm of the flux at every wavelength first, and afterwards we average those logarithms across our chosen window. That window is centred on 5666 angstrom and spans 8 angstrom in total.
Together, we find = 2.44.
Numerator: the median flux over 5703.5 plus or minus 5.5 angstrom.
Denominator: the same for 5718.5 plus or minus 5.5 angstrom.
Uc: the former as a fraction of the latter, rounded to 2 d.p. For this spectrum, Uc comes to 1.00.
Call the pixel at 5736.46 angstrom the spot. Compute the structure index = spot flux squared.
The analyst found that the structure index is 84681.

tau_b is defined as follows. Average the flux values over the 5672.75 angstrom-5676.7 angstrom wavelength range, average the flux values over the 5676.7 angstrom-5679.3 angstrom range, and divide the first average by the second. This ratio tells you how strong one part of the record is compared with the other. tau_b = 1.01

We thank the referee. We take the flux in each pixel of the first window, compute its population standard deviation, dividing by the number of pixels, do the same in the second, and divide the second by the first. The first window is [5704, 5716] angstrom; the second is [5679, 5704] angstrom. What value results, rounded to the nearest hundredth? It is 1.53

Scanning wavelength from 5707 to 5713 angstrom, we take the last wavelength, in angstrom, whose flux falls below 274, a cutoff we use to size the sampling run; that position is 5712.73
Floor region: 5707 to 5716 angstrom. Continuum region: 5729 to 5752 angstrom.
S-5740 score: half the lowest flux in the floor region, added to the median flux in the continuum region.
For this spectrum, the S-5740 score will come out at 415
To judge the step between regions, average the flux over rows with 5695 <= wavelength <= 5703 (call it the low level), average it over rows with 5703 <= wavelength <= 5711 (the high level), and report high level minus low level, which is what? -18.7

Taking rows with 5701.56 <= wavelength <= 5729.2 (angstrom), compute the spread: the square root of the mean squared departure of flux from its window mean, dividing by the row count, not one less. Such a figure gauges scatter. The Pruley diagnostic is 10.5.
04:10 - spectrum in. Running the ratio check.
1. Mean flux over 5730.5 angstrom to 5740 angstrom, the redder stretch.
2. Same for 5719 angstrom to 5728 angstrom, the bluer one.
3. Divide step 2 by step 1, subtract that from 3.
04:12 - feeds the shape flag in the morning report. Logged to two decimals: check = 1.99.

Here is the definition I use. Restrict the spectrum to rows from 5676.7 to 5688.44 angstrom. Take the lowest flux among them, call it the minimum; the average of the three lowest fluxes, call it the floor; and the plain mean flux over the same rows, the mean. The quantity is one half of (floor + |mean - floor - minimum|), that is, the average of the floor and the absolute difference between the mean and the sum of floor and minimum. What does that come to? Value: 259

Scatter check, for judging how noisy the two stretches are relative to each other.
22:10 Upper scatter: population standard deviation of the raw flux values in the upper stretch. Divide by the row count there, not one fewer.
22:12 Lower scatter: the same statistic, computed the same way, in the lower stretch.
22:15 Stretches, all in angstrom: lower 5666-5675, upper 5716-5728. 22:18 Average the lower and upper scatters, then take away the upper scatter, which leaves -1.8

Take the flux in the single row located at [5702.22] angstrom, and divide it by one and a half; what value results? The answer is 187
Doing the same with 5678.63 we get 181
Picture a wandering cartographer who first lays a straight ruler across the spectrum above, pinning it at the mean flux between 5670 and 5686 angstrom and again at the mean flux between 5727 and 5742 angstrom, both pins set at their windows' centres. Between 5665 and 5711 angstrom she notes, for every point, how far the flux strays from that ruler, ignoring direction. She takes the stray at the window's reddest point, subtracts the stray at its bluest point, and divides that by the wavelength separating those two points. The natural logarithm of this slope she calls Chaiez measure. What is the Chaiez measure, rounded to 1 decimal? -1.2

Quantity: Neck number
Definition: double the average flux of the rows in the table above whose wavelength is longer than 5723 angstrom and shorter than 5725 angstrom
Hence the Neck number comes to 559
